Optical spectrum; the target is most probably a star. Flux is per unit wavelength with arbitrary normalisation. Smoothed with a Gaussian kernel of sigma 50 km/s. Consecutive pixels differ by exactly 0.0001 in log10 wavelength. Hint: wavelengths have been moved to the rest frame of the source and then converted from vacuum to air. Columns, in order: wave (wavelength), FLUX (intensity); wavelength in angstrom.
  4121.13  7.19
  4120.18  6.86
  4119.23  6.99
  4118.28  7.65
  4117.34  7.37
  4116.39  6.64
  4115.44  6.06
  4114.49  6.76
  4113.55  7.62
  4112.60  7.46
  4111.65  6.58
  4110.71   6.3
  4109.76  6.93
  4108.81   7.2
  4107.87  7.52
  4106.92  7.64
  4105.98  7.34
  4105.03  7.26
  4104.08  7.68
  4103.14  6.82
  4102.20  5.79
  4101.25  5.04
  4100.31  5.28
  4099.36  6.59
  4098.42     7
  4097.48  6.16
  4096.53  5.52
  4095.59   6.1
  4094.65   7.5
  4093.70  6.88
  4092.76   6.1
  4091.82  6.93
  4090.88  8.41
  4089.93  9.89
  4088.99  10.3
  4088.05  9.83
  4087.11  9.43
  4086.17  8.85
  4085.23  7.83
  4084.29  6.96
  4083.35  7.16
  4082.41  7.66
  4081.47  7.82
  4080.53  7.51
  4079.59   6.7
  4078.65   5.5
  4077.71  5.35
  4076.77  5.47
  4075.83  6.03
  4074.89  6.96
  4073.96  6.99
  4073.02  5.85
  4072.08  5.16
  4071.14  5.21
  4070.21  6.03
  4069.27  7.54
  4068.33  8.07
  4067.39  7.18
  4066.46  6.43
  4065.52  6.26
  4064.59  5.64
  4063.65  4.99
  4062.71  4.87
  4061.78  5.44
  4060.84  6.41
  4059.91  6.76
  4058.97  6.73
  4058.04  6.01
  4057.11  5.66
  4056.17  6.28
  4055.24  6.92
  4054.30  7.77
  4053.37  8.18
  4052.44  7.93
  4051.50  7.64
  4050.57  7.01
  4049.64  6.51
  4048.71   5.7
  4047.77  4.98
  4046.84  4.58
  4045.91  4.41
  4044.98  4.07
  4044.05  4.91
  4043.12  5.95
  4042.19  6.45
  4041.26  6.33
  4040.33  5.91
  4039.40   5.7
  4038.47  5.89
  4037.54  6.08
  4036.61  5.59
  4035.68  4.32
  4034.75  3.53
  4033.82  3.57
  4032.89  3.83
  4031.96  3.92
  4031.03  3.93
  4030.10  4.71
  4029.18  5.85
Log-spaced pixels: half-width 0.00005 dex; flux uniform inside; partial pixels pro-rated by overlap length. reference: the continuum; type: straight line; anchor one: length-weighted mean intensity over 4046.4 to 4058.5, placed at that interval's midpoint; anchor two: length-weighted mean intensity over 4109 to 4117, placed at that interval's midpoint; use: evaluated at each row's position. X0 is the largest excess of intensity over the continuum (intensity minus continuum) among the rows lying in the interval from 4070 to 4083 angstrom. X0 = 1.1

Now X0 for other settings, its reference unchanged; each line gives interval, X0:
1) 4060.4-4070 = 1.4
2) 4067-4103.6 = 3.6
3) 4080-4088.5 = 3.1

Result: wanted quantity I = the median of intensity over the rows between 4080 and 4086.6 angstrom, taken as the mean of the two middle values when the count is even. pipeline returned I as 7.7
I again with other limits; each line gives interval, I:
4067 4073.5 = 6.0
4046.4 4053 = 6.5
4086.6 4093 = 9.4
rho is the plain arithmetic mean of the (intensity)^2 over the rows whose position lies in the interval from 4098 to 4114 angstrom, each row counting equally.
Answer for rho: 47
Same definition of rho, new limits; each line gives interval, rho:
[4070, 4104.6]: 50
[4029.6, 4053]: 30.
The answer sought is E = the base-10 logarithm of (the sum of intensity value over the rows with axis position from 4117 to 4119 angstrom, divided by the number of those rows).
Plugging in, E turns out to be 0.88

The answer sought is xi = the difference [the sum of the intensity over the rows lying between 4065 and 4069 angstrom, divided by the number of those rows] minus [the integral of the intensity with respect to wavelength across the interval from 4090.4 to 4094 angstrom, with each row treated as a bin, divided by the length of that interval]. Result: -0.1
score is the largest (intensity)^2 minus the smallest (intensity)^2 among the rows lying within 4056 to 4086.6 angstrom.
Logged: 55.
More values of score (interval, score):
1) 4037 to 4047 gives 25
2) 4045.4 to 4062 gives 47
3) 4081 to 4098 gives 76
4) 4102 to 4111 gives 25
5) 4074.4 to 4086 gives 33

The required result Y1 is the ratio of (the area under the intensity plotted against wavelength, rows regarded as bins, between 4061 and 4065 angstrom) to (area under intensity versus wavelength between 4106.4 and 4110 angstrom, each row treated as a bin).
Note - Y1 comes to 0.80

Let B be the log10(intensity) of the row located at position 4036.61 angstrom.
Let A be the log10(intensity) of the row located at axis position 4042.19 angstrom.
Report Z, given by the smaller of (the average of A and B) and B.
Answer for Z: 0.75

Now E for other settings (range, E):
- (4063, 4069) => 0.81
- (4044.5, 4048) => 0.65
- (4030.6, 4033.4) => 0.59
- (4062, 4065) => 0.71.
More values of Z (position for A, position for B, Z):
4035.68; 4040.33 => 0.70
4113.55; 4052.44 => 0.89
